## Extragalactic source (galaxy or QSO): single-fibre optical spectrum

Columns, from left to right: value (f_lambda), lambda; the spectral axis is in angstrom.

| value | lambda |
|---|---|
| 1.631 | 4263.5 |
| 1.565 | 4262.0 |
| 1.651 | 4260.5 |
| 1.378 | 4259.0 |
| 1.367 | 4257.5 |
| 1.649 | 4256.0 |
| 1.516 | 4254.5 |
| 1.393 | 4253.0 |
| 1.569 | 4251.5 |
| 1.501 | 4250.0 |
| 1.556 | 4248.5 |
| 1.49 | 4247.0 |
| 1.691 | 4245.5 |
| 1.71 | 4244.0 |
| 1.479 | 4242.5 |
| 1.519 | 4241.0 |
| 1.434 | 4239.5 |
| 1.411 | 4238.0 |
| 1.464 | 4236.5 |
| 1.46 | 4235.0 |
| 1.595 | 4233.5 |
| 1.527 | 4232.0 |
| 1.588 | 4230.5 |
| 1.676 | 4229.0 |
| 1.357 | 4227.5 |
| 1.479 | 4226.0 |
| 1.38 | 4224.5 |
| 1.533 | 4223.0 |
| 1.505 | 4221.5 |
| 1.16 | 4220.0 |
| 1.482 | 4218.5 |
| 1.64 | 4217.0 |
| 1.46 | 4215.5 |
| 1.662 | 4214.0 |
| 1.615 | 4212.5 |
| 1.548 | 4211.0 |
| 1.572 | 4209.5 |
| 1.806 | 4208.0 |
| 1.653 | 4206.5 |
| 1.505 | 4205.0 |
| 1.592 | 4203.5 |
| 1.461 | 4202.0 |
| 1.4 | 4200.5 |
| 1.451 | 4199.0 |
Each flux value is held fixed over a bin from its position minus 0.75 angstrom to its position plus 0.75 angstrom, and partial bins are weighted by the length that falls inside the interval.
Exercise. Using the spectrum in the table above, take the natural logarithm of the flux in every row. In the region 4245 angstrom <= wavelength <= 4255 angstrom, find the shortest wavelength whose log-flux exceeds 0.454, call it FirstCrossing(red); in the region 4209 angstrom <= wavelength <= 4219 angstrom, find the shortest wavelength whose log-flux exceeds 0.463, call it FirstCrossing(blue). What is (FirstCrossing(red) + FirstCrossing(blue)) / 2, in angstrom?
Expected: 4229.0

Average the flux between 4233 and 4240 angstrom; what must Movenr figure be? 1.47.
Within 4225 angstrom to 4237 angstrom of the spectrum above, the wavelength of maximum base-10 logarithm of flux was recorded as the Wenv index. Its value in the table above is 4229.0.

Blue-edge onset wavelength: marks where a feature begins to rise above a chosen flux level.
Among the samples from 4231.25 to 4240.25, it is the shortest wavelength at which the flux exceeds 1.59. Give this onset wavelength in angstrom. 4233.5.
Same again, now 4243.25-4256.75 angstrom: 4244.0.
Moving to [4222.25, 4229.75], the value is 4229.0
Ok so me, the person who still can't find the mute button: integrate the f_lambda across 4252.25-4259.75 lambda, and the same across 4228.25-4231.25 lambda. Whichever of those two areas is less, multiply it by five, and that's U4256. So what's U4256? 24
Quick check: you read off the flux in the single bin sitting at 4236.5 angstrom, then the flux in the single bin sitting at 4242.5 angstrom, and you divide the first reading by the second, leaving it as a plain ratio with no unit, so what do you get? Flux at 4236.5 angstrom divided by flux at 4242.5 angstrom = 0.99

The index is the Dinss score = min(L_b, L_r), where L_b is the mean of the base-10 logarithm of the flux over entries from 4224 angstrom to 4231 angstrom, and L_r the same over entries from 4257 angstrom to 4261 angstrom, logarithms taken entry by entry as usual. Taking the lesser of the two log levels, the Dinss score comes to 0.16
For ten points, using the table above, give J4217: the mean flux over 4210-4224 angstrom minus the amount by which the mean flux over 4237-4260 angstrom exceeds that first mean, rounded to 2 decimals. 1.51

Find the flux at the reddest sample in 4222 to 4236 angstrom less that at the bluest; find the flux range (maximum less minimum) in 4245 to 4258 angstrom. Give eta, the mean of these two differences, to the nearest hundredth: 0.13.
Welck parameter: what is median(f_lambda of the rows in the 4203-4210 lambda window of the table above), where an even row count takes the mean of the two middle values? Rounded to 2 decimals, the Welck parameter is 1.59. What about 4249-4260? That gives 1.50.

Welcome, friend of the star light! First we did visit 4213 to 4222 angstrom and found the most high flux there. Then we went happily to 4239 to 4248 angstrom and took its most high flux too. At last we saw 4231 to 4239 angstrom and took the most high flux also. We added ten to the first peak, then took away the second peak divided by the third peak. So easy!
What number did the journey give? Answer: 10.6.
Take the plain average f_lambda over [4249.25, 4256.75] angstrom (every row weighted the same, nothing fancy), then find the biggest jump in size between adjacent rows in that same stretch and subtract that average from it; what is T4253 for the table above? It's -1.35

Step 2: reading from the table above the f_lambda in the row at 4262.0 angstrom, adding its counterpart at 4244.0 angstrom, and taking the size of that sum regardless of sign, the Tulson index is 3.3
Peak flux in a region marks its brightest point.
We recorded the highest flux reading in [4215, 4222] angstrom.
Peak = 1.64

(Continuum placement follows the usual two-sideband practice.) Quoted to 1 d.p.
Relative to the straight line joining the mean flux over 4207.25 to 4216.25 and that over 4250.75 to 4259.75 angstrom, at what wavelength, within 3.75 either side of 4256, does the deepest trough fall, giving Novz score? 4257.5 angstrom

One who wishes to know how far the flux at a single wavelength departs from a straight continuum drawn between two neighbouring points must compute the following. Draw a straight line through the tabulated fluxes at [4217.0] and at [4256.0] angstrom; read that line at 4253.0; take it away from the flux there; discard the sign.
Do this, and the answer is 0.255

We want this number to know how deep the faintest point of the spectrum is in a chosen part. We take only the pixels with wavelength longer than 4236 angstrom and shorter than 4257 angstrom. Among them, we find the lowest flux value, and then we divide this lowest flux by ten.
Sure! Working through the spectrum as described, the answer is 0.139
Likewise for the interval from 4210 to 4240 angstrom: 0.116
